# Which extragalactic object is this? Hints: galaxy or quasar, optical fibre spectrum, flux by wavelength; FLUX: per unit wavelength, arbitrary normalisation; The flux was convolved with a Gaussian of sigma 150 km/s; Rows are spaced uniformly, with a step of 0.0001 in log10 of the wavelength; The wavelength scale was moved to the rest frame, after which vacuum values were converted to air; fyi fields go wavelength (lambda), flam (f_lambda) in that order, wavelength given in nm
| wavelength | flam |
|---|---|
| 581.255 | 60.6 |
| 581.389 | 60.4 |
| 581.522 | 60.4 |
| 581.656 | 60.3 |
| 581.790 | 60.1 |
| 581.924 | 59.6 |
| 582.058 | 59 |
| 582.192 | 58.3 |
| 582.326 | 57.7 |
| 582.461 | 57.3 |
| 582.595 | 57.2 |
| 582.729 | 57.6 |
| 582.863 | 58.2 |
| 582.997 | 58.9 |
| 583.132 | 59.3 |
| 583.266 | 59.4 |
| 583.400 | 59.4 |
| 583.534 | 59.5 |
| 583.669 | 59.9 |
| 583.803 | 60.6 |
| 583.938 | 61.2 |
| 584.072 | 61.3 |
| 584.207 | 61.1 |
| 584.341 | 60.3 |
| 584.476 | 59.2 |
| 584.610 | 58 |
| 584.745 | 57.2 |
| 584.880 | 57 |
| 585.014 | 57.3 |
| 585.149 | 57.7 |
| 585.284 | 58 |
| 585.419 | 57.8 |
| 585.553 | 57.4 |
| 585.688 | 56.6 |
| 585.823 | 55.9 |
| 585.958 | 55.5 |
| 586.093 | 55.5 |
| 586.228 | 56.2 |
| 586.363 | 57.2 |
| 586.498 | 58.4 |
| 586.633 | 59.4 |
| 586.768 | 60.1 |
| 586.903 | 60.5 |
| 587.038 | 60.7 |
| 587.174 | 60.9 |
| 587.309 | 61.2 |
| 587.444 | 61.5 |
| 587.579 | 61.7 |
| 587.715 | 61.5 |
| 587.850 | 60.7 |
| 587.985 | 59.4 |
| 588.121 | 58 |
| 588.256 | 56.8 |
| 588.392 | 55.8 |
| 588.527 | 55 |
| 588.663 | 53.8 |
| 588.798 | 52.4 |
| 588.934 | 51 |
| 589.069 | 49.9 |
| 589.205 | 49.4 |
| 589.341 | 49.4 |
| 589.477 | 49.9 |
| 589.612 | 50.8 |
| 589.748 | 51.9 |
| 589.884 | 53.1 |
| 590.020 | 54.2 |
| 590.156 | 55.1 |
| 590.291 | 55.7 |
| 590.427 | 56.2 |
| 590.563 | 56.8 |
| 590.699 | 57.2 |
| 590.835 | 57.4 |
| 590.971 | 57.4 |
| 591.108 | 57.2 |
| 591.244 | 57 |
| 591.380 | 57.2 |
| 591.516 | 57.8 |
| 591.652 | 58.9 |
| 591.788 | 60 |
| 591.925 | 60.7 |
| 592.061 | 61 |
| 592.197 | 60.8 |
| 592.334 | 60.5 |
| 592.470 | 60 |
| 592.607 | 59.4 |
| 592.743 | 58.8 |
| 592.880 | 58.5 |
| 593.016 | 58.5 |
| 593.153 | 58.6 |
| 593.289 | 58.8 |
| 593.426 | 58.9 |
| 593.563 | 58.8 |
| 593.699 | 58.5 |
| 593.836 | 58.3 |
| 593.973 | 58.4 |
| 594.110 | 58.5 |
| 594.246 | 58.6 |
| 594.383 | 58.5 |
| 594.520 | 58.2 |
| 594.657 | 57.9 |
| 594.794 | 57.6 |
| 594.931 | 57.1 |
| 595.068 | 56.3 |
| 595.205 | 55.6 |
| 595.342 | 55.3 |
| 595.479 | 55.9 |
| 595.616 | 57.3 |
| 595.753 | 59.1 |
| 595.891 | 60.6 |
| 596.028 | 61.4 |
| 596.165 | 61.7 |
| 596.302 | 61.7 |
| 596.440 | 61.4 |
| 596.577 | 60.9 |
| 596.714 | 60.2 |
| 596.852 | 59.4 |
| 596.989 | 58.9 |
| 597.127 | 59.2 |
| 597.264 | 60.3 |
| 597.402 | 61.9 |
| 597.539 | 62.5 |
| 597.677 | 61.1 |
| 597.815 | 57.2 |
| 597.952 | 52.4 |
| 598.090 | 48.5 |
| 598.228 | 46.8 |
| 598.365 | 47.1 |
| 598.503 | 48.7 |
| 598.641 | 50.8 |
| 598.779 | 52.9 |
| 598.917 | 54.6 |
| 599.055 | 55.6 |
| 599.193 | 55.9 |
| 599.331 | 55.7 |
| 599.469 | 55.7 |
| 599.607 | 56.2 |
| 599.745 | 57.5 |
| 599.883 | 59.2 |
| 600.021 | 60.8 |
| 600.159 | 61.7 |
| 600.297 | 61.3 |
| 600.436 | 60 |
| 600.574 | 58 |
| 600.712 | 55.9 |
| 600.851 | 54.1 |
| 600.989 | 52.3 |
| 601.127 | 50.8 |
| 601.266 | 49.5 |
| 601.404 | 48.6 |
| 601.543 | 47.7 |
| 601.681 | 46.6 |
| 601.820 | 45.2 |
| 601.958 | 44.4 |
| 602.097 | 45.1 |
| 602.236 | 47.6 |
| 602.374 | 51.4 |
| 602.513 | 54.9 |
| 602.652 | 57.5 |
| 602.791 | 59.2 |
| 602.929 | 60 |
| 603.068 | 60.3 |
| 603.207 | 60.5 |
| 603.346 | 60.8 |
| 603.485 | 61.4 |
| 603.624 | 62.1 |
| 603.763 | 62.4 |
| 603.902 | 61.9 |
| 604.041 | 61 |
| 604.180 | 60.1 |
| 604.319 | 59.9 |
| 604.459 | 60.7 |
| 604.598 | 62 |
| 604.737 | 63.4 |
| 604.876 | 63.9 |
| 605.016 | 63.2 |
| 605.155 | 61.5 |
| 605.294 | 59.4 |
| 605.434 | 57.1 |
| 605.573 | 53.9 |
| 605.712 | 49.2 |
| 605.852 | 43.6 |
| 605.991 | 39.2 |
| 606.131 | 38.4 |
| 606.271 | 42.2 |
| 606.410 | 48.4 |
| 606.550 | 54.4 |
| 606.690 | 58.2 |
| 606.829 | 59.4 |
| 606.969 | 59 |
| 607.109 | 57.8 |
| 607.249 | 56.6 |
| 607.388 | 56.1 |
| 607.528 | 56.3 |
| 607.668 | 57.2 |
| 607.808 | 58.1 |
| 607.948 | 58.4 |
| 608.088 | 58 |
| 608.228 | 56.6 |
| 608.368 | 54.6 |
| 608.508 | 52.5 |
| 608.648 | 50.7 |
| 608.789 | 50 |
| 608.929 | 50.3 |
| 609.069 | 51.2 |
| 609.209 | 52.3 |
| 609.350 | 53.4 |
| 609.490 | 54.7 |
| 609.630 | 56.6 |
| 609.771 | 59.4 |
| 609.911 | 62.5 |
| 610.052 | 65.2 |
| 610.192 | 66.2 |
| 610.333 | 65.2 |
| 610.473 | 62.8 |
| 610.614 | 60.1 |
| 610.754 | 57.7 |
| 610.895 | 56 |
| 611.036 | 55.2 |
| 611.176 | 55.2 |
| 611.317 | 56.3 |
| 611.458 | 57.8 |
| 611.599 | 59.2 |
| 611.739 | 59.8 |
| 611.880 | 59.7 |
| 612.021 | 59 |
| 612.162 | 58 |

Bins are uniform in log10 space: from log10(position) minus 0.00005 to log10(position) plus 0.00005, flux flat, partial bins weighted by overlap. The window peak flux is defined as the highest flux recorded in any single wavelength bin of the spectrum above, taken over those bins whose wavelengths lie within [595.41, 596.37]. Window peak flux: 61.7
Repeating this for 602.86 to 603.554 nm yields 61.4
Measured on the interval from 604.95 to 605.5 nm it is 63.2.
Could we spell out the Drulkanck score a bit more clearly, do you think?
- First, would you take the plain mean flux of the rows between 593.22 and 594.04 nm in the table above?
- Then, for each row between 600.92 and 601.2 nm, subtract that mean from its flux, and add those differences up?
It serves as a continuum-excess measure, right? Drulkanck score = -14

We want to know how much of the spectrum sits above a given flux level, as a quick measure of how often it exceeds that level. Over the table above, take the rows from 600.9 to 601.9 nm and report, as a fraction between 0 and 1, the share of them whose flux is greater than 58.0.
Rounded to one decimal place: 0.0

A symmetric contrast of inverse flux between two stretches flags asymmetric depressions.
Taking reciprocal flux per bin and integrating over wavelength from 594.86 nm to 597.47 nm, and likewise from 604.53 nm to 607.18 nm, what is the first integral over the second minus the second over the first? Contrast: -0.25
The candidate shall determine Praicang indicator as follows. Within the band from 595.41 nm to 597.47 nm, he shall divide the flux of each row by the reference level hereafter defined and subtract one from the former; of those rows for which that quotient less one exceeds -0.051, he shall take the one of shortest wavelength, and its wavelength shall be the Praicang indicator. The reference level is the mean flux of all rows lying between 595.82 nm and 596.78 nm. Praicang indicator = 595.753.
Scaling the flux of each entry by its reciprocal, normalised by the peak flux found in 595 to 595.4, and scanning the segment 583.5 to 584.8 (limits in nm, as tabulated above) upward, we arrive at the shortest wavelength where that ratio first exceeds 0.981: 584.745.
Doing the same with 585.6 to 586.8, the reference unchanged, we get 585.688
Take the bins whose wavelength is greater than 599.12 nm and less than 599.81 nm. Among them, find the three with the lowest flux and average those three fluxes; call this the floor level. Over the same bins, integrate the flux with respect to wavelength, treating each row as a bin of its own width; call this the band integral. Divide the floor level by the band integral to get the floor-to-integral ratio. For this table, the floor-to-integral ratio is 1.438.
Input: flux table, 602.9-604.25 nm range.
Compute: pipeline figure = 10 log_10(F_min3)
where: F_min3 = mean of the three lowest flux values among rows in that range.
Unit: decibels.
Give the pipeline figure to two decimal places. 17.79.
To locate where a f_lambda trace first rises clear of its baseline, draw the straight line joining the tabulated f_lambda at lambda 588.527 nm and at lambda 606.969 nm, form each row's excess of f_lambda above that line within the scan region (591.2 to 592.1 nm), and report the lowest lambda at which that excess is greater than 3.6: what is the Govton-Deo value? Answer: 591.788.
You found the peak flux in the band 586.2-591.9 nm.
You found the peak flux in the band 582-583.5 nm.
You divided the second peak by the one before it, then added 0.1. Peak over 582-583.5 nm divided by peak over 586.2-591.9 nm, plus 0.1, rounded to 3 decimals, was 1.063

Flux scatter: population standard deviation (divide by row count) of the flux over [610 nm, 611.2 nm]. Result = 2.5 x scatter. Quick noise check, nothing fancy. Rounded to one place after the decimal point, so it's 10.7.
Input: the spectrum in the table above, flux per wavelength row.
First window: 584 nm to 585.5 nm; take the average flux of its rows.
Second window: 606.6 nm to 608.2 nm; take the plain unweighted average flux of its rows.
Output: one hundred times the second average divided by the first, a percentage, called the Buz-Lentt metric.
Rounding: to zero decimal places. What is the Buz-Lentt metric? 98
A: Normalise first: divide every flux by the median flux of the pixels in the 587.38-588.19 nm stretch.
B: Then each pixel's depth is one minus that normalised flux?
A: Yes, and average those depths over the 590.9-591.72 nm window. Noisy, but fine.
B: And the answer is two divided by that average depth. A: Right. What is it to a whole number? 35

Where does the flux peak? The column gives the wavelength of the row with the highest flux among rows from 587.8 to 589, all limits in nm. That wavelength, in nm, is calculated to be 587.850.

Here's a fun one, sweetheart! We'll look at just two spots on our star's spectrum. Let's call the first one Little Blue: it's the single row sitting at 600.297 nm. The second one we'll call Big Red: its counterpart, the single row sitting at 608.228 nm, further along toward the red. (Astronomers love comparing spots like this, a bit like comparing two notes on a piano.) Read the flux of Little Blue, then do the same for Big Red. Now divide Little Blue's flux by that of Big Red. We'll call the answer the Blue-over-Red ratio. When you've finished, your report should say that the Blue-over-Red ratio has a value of 1.08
